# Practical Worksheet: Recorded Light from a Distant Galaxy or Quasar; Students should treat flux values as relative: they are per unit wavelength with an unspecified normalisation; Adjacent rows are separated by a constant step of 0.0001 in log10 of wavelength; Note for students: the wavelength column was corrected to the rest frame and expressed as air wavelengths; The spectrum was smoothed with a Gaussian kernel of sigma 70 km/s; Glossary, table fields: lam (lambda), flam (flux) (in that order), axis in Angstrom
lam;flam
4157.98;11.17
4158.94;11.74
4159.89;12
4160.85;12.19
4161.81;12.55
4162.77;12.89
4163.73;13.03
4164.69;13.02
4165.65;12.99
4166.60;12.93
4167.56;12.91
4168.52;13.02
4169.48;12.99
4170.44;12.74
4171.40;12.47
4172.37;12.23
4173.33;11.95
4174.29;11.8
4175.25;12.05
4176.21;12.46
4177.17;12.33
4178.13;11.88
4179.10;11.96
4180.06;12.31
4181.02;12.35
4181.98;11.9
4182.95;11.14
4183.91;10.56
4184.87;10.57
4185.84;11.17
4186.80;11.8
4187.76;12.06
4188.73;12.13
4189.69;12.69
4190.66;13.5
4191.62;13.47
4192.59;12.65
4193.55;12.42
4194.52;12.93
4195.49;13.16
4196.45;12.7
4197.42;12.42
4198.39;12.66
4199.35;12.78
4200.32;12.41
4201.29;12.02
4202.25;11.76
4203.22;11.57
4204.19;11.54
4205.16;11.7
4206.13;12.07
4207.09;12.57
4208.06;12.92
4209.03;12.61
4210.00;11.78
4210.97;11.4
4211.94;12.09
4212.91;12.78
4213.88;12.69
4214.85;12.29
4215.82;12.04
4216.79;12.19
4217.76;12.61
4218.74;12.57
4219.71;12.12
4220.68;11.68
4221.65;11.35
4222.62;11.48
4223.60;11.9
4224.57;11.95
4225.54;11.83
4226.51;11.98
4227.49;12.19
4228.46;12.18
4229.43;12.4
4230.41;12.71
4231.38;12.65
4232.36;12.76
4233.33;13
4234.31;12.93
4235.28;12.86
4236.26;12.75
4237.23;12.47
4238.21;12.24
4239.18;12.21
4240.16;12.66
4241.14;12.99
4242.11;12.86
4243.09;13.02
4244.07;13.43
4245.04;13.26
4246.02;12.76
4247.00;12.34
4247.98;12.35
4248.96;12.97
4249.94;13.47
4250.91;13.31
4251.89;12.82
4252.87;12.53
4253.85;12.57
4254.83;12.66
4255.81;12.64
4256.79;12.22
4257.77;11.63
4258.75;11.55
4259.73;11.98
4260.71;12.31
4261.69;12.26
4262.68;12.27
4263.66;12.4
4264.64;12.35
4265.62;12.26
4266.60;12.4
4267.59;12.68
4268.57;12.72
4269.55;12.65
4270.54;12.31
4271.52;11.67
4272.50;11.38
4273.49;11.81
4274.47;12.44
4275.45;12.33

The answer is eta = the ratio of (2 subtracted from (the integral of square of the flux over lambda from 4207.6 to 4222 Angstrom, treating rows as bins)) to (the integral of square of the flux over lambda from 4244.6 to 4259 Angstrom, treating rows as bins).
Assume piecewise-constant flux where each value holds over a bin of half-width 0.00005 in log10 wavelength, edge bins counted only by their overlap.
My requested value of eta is 0.94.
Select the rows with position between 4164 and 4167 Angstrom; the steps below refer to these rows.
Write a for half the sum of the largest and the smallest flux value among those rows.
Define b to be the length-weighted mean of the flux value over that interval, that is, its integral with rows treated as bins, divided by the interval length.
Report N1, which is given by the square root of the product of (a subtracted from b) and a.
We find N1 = 0.73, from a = 13.0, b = 13.0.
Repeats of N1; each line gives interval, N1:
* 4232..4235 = 0.72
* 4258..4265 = 1.38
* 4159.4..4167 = 1.56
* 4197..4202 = 0.69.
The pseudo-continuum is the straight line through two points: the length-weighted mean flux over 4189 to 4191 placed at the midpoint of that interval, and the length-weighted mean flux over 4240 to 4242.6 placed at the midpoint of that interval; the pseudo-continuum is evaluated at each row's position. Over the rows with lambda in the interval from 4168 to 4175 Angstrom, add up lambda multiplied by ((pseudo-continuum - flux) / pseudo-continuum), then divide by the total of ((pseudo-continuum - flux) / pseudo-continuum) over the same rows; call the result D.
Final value 4173.0 Angstrom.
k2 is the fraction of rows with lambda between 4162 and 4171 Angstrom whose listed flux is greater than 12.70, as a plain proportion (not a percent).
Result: 1.00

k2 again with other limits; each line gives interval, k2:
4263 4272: 0.11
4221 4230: 0.00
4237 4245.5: 0.56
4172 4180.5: 0.00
